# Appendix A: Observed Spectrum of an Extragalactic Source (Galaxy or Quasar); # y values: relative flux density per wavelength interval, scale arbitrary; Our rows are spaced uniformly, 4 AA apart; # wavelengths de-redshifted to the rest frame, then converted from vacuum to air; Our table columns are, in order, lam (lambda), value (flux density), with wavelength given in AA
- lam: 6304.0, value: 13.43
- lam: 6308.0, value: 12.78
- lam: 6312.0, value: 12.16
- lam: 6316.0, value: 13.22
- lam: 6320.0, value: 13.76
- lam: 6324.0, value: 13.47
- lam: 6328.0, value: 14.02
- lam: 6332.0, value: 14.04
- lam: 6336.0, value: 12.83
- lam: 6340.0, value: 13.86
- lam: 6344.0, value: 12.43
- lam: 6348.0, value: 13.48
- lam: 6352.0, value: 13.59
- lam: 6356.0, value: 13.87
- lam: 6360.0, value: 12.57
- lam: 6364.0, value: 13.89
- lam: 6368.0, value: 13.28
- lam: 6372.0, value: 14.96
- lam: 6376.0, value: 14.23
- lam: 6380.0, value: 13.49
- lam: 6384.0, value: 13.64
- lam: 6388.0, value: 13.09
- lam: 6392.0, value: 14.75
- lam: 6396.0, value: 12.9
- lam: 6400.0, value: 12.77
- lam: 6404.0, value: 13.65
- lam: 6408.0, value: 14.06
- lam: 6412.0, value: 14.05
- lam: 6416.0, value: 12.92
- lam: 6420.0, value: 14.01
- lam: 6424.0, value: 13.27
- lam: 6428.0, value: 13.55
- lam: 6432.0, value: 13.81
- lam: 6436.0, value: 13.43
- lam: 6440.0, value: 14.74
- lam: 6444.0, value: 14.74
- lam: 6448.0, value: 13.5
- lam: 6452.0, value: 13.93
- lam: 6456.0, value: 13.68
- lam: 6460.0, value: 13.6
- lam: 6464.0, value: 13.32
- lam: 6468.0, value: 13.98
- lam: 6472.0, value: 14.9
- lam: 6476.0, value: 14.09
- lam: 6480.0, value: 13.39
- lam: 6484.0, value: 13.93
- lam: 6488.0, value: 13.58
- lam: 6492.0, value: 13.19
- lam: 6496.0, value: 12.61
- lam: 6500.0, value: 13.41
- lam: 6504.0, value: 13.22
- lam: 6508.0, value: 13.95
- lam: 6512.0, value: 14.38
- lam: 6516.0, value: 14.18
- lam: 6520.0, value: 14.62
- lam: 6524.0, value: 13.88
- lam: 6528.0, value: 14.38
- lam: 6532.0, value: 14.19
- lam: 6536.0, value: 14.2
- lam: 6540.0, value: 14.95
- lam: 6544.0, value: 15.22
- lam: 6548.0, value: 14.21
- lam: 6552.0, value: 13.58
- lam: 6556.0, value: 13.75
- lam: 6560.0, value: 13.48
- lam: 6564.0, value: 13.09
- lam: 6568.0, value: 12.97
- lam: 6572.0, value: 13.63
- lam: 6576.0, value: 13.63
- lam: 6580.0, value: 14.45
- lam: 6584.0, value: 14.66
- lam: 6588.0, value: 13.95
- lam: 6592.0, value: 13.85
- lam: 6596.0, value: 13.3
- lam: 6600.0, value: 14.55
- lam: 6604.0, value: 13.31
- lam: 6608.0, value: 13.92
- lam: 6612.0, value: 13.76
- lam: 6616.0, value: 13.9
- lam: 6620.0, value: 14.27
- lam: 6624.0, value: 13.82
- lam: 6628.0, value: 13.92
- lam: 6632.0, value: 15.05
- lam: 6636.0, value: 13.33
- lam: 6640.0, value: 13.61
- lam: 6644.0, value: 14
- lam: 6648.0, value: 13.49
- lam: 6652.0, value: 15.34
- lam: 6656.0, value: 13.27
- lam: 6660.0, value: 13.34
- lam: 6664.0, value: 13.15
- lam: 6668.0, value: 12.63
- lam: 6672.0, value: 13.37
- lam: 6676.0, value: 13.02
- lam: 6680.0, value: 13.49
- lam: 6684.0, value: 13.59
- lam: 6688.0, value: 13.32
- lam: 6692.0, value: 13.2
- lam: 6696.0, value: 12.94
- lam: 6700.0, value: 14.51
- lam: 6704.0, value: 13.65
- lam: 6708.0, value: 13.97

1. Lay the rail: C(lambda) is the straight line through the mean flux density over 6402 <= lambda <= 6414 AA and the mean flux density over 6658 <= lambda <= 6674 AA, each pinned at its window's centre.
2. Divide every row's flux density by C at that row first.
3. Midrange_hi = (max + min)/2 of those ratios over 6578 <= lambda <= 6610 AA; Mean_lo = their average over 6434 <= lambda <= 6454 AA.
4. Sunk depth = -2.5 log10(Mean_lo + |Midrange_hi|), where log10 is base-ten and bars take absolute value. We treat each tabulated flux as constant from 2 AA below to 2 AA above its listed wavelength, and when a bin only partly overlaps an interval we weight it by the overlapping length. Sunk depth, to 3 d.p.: -0.787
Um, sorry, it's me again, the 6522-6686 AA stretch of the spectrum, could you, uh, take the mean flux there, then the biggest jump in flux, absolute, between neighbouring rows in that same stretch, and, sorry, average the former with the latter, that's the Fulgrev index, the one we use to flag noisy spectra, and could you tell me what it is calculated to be 8.0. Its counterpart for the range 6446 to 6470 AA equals 7.2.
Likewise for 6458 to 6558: 7.5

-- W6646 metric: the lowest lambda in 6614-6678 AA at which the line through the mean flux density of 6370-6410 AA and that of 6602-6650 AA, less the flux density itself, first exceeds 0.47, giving 6636.0 AA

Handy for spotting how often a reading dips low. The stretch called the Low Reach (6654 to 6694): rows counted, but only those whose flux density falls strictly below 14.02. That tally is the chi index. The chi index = 10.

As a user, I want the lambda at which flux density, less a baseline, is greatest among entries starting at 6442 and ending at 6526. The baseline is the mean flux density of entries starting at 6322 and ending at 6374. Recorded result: 6472.0 AA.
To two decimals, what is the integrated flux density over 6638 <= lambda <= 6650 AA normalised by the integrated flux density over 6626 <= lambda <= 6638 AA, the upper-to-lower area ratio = 0.97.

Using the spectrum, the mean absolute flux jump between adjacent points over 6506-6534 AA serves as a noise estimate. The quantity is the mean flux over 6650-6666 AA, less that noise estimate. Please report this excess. 13.36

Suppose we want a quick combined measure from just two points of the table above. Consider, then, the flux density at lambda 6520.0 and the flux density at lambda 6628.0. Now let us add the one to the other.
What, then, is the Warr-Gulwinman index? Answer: 28.5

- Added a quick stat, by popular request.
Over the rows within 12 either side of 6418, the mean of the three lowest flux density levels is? 13.2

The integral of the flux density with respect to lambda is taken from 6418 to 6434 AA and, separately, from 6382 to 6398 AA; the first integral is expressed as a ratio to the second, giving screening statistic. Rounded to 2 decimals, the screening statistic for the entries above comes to 1.00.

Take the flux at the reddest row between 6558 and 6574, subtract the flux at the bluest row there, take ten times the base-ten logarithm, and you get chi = -8.2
